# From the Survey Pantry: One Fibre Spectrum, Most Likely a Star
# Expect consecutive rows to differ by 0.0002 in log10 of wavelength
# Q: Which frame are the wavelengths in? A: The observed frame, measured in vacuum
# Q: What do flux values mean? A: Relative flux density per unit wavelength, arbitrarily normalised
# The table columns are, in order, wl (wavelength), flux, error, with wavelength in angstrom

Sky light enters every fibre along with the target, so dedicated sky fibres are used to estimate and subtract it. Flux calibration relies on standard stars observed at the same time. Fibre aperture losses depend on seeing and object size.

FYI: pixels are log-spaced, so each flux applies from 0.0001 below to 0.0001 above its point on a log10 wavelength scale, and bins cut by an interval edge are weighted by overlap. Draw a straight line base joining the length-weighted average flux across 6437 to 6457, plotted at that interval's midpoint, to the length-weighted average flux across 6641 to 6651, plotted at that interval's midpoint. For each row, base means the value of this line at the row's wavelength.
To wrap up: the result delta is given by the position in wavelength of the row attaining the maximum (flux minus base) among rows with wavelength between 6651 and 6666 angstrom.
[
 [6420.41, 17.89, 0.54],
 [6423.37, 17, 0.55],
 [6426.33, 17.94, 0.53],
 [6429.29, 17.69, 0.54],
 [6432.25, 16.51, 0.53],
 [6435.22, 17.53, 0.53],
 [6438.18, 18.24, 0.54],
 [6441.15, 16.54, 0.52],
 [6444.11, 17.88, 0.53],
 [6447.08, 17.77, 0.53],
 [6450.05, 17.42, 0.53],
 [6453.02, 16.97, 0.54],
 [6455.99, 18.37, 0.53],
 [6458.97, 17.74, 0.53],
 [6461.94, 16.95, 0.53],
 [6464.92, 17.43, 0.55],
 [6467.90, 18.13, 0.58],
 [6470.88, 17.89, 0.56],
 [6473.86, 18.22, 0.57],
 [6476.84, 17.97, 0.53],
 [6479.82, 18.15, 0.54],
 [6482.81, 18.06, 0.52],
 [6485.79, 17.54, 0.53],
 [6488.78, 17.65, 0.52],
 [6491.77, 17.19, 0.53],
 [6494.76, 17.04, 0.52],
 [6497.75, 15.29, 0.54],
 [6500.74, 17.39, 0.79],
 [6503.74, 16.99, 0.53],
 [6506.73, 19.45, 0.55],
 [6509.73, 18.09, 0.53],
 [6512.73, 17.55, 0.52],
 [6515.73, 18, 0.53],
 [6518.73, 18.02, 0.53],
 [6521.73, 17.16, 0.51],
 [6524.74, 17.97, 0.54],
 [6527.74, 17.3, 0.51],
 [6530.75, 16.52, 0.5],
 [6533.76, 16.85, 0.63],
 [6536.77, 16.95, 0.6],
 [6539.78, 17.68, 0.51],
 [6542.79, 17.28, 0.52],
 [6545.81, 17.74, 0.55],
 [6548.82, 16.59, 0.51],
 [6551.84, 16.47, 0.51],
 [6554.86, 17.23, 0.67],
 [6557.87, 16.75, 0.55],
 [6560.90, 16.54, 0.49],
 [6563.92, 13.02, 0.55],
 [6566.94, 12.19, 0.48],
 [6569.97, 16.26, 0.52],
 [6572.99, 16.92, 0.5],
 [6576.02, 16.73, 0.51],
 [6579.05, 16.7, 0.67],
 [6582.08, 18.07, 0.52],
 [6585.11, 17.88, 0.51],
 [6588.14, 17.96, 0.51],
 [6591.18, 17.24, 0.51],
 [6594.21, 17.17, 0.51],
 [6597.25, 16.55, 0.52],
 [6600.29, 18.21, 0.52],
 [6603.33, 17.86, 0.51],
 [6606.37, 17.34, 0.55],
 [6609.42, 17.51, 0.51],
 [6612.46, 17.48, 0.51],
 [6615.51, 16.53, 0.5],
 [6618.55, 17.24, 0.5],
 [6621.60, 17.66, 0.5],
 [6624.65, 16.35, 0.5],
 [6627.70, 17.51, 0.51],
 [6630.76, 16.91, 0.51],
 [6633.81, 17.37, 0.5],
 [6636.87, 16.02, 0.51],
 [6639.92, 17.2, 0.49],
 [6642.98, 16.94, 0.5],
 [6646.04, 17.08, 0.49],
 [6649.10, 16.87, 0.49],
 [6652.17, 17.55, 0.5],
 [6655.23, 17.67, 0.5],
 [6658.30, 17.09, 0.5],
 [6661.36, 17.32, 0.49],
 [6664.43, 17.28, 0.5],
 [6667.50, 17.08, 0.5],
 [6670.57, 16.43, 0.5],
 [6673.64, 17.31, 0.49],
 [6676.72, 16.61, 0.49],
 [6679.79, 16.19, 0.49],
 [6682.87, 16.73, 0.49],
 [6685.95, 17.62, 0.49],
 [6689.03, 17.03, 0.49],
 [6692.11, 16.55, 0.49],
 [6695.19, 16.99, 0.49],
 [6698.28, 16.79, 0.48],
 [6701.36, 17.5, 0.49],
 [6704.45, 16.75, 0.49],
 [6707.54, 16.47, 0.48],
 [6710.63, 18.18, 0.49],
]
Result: 6655.23 angstrom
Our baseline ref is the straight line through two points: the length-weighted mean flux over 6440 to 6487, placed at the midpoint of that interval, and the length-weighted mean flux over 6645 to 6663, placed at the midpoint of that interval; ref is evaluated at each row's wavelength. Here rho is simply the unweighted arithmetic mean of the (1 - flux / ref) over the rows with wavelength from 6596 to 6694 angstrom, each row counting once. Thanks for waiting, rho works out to 0.011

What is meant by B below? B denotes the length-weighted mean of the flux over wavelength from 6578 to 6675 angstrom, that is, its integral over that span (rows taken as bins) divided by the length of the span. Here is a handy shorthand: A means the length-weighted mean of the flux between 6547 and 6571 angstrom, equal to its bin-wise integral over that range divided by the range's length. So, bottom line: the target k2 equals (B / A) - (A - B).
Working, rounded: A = 15.65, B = 17.23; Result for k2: 2.7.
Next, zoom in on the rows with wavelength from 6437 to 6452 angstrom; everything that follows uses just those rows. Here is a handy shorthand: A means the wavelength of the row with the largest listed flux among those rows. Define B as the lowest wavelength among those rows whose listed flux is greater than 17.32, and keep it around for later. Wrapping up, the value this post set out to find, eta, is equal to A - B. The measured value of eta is 0.0 angstrom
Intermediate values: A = 6438.18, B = 6438.18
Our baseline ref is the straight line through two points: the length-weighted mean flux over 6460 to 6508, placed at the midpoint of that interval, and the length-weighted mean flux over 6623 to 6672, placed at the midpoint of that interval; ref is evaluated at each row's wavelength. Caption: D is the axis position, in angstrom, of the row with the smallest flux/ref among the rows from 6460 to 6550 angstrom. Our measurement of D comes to 6497.75 angstrom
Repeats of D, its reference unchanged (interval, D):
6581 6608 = 6597.25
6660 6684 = 6679.79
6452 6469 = 6453.02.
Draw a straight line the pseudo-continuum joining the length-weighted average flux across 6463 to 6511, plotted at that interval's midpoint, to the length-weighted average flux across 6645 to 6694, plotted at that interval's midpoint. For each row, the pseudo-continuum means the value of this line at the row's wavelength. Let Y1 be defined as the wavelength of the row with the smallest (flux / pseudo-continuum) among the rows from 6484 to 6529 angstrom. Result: 6497.75 angstrom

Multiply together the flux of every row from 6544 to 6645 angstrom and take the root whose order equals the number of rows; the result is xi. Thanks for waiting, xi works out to 16.8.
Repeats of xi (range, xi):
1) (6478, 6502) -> 17.3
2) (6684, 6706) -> 17.0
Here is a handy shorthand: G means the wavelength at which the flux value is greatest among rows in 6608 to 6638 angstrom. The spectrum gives 6621.60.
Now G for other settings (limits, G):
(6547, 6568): 6554.86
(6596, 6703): 6600.29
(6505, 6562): 6506.73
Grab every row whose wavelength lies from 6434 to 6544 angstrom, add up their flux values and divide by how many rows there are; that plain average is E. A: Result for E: 17.5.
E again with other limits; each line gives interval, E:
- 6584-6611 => 17.5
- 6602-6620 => 17.3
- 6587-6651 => 17.2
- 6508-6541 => 17.5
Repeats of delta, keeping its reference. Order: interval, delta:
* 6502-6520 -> 6506.73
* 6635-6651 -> 6639.92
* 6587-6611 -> 6600.29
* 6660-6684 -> 6673.64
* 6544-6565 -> 6545.81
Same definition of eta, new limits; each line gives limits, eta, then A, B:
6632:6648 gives 0.0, 6633.81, 6633.81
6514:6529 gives 3.0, 6518.73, 6515.73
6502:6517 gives 0.0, 6506.73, 6506.73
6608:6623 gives 12.2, 6621.60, 6609.42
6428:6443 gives 8.9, 6438.18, 6429.29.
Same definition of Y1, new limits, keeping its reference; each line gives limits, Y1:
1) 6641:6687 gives 6679.79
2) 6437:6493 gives 6441.15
